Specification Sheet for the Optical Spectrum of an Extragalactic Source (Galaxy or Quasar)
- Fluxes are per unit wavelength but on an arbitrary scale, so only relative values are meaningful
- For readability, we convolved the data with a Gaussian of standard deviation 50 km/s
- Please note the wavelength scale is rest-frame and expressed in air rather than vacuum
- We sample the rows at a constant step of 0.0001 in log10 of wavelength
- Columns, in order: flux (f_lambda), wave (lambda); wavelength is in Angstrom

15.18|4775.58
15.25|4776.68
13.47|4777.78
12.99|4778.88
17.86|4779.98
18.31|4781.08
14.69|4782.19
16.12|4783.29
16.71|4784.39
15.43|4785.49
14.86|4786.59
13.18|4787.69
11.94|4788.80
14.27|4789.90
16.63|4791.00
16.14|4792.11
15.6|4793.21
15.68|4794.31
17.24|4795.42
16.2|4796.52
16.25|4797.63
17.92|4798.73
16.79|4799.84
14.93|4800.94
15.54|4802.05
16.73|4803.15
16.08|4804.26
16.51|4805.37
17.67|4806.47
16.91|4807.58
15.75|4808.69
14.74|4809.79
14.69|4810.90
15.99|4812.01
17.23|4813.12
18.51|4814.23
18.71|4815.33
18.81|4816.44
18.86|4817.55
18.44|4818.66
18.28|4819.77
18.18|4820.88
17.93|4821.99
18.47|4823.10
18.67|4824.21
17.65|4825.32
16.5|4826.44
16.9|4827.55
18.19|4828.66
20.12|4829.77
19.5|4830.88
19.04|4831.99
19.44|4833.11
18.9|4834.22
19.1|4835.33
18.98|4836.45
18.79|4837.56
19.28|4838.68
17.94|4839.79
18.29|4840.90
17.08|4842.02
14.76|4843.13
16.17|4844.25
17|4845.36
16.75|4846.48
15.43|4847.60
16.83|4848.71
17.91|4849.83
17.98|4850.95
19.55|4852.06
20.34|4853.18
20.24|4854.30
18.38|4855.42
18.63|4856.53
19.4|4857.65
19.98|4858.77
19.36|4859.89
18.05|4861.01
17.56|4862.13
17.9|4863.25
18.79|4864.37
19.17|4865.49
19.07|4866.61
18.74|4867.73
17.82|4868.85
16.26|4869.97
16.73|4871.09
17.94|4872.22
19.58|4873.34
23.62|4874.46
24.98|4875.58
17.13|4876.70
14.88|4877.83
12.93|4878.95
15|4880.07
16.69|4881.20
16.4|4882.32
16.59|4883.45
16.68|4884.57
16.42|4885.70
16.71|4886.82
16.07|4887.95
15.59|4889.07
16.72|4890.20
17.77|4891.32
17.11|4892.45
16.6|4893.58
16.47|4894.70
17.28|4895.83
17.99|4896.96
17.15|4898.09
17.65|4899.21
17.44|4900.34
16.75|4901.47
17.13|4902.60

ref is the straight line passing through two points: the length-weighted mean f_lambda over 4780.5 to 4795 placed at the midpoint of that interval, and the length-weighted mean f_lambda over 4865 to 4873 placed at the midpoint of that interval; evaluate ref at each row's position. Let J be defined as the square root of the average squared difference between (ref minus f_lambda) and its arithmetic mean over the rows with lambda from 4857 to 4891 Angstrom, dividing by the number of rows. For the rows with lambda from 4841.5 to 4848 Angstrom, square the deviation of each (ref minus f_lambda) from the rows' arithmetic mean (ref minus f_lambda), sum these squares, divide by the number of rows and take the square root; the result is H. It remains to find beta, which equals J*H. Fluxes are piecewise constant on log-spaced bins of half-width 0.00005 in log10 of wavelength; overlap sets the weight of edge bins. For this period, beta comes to 2.2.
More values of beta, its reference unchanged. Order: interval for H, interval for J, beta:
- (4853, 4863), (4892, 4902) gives 0.5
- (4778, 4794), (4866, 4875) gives 3.8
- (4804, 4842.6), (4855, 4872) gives 1.2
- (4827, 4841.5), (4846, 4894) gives 1.8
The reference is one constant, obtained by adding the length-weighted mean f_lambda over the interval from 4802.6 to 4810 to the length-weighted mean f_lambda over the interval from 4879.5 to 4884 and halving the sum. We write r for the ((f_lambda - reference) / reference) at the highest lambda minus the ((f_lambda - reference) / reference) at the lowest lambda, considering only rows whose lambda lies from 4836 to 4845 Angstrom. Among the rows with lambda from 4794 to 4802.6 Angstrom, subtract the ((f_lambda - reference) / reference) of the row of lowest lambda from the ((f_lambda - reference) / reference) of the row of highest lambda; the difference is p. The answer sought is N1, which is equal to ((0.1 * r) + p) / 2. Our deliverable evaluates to -0.01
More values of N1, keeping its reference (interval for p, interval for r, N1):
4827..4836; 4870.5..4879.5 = 0.06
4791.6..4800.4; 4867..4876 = 0.04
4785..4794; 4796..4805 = 0.00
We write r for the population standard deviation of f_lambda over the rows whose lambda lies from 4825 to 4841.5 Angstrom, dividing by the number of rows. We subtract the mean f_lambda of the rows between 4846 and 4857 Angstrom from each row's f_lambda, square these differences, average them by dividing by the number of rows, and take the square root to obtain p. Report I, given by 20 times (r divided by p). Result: 13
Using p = 1.50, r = 1.0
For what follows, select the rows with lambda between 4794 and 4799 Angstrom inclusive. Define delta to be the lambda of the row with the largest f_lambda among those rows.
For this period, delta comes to 4798.73 Angstrom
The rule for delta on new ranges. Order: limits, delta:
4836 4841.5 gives 4838.68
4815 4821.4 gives 4817.55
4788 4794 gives 4791.00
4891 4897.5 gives 4896.96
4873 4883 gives 4875.58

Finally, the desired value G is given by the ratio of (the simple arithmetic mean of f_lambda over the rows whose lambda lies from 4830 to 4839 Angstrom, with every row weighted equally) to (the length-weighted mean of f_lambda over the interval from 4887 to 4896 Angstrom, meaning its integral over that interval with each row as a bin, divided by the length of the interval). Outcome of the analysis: 1.15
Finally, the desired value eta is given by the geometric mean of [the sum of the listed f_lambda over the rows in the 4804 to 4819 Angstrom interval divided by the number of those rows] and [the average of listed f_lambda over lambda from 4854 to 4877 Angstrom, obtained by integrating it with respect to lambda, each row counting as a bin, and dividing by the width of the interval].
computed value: 18.0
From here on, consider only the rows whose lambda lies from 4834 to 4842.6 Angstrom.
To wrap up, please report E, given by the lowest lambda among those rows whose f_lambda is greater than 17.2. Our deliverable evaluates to 4834.22 Angstrom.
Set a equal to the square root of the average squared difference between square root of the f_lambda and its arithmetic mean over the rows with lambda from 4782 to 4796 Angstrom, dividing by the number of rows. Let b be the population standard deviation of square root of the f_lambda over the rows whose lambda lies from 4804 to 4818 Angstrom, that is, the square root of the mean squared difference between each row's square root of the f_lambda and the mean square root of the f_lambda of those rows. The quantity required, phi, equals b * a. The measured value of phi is 0.03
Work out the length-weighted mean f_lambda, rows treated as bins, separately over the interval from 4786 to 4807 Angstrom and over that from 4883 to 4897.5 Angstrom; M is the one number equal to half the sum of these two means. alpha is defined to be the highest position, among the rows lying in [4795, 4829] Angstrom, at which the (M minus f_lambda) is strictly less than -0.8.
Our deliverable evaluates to 4828.66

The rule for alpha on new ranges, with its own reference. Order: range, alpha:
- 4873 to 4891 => 4876.70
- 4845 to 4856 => 4855.42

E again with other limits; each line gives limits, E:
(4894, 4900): 4895.83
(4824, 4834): 4824.21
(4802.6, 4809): 4806.47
